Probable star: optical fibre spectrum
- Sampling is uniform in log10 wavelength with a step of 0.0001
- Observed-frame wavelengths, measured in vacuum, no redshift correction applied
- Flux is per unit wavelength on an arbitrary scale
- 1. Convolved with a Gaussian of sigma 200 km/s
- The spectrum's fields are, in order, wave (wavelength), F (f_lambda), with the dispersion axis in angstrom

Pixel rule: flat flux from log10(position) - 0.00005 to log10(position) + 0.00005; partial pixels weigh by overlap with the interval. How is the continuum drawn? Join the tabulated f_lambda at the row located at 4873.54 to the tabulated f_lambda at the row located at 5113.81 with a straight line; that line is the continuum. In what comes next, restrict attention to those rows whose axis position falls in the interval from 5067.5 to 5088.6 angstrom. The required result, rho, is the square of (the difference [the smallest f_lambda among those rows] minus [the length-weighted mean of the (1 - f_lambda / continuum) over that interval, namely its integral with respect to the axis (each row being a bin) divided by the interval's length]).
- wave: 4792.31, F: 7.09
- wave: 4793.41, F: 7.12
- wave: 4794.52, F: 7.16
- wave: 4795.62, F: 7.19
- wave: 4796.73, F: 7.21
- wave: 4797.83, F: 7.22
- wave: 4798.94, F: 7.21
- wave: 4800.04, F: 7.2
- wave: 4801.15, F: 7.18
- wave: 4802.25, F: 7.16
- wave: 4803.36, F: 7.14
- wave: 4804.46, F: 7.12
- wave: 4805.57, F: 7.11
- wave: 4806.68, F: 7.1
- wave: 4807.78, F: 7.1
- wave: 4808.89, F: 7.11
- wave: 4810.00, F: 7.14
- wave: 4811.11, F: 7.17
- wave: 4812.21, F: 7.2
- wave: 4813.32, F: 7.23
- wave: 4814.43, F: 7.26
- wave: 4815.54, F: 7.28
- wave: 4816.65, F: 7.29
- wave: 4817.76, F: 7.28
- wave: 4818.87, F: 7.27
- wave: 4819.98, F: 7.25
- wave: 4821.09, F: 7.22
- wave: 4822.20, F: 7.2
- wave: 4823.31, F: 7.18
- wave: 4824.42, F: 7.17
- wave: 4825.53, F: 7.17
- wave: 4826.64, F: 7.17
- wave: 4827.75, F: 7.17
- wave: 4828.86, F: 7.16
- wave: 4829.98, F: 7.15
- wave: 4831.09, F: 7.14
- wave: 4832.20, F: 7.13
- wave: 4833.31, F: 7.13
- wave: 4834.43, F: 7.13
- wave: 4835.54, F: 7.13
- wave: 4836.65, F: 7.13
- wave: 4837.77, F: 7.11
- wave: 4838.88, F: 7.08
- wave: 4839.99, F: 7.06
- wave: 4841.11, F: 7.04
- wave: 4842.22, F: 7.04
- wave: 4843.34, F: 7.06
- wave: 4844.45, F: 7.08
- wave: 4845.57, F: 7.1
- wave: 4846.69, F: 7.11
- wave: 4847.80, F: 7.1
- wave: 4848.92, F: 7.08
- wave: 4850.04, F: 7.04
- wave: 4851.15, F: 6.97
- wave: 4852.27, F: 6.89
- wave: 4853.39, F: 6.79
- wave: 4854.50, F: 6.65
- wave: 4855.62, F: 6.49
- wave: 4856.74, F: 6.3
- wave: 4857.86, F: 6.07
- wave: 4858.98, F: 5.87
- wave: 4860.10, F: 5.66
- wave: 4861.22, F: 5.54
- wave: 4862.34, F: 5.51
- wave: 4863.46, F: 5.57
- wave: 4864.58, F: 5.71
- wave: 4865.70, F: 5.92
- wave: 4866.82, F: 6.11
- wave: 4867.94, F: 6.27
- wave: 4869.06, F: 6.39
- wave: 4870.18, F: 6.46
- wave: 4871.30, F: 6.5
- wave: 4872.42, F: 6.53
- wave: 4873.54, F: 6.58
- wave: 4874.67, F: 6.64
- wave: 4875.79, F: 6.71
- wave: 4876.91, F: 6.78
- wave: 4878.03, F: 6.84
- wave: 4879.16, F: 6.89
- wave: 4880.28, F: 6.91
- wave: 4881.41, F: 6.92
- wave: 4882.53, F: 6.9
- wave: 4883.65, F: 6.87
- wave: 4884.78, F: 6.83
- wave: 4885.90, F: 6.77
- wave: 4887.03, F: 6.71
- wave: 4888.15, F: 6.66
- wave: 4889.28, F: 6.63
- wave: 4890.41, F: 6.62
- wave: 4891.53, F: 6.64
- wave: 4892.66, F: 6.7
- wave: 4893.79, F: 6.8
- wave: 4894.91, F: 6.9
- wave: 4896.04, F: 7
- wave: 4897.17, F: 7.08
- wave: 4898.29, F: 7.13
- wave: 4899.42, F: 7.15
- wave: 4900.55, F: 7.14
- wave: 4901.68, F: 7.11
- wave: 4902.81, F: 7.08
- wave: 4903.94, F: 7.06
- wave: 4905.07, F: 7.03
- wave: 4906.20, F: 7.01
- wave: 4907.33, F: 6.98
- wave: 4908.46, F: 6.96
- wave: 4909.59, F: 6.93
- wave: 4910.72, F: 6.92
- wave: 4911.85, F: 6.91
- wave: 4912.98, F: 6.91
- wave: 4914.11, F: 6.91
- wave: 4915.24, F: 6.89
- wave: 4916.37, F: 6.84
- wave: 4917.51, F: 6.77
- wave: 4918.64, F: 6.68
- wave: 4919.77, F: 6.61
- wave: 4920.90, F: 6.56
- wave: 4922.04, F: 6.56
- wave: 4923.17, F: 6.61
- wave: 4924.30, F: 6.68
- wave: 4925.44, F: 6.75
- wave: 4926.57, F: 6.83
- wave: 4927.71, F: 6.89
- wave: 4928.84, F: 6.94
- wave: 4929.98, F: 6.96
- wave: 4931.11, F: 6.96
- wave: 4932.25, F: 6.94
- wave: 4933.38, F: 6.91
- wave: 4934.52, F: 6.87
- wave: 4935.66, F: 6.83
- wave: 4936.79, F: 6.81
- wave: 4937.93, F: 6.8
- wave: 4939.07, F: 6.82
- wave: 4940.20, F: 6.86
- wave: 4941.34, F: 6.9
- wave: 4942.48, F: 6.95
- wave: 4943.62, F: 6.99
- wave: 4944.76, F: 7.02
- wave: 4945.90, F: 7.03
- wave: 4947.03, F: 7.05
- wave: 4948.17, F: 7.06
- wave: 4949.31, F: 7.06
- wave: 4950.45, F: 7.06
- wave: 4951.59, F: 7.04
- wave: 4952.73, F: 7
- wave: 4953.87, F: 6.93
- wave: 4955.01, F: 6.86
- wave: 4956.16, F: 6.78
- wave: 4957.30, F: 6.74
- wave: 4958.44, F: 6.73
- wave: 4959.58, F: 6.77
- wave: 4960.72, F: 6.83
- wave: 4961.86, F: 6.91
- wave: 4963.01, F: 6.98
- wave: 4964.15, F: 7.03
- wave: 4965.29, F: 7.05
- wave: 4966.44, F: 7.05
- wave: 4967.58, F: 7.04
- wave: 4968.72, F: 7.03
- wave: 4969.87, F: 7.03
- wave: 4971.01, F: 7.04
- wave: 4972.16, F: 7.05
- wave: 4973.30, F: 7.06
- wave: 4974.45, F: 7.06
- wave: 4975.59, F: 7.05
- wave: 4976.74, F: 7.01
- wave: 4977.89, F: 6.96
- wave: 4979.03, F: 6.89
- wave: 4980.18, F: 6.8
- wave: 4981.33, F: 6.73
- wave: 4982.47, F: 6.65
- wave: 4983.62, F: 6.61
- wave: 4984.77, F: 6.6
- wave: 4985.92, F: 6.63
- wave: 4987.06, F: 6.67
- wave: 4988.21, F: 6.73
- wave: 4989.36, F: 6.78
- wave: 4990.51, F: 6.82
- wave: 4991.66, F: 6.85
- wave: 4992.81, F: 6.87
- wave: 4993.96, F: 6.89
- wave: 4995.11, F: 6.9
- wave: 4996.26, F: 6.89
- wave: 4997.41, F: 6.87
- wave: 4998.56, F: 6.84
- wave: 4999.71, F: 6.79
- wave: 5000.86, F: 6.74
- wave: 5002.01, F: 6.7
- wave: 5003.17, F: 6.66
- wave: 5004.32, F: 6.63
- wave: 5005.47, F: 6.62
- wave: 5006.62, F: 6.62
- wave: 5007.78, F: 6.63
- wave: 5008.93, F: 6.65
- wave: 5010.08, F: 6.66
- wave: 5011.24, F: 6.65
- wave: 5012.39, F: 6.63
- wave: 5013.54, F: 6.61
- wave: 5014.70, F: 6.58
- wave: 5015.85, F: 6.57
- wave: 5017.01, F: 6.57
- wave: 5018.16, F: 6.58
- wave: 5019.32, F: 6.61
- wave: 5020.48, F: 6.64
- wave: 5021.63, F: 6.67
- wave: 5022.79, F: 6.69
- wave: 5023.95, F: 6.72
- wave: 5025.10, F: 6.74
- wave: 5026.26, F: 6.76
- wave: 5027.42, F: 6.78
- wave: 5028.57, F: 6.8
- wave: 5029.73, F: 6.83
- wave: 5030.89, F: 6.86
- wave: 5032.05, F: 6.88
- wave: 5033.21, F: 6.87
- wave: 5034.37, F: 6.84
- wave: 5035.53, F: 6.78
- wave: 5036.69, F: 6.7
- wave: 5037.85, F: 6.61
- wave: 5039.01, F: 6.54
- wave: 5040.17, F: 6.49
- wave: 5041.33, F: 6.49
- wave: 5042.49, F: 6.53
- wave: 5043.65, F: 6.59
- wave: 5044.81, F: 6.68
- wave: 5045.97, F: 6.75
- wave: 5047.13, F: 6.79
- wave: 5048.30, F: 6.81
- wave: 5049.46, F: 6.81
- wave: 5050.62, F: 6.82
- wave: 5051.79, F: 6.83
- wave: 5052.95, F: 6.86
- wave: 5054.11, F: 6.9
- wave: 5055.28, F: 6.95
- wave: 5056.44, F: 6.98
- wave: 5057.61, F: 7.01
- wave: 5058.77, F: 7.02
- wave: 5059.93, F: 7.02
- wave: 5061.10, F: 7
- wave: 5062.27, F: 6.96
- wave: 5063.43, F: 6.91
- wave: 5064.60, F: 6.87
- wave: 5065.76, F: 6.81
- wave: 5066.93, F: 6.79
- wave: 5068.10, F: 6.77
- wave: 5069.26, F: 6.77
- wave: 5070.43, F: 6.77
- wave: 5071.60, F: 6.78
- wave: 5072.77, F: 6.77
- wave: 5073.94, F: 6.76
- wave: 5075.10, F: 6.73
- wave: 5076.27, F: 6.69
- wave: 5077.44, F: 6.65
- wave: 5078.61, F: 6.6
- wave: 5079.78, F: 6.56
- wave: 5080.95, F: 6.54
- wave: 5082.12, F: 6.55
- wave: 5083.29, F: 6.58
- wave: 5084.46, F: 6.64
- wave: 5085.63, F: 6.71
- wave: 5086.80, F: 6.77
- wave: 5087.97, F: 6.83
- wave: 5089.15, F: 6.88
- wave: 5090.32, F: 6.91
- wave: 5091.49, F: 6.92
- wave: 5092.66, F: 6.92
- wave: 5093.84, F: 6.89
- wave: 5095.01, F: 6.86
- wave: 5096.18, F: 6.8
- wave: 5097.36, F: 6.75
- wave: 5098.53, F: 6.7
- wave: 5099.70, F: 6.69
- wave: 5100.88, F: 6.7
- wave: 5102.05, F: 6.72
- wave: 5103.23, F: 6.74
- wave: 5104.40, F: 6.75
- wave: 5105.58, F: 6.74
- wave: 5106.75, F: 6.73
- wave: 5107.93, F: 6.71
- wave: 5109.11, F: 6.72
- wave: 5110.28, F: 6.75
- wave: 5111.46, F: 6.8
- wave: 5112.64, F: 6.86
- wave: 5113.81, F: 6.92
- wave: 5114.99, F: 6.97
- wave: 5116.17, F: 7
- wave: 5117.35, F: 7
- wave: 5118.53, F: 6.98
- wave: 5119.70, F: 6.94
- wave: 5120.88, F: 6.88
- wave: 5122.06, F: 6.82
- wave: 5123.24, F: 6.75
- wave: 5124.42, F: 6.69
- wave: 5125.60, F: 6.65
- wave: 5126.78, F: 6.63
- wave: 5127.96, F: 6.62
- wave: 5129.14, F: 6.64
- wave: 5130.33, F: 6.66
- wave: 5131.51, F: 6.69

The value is 42.4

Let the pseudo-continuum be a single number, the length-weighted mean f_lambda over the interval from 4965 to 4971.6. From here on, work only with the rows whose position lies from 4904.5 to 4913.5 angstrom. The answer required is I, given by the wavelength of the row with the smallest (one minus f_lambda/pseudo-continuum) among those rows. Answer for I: 4905.07 angstrom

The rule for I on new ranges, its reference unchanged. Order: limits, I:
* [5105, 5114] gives 5113.81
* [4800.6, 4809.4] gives 4801.15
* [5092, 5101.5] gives 5092.66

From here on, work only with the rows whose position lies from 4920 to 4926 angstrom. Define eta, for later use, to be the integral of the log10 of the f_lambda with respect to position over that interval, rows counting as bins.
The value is 4.93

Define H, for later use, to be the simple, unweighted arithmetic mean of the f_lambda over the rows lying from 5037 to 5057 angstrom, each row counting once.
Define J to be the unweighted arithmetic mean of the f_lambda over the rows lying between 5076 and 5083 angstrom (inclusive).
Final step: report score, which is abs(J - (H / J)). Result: 5.6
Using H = 6.73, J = 6.60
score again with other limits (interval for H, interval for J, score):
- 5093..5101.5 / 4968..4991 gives 5.9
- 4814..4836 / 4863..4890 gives 5.4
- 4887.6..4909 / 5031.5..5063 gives 5.8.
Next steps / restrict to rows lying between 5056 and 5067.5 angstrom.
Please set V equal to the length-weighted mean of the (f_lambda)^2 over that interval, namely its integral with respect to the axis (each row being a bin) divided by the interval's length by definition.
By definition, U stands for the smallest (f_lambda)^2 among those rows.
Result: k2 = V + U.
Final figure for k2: 94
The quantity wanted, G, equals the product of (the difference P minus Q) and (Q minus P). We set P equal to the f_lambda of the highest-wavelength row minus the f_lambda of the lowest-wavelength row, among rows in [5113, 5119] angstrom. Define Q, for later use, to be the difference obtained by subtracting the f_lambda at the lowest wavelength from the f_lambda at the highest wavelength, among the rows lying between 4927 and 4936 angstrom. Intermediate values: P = 0.06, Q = -0.06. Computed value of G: -0.0144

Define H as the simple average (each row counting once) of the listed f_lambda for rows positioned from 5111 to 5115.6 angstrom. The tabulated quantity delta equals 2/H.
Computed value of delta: 0.290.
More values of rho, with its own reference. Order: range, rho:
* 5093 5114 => 44.5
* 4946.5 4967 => 45.8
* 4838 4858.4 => 37.5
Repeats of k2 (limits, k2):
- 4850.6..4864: 69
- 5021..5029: 90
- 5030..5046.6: 87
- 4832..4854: 96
